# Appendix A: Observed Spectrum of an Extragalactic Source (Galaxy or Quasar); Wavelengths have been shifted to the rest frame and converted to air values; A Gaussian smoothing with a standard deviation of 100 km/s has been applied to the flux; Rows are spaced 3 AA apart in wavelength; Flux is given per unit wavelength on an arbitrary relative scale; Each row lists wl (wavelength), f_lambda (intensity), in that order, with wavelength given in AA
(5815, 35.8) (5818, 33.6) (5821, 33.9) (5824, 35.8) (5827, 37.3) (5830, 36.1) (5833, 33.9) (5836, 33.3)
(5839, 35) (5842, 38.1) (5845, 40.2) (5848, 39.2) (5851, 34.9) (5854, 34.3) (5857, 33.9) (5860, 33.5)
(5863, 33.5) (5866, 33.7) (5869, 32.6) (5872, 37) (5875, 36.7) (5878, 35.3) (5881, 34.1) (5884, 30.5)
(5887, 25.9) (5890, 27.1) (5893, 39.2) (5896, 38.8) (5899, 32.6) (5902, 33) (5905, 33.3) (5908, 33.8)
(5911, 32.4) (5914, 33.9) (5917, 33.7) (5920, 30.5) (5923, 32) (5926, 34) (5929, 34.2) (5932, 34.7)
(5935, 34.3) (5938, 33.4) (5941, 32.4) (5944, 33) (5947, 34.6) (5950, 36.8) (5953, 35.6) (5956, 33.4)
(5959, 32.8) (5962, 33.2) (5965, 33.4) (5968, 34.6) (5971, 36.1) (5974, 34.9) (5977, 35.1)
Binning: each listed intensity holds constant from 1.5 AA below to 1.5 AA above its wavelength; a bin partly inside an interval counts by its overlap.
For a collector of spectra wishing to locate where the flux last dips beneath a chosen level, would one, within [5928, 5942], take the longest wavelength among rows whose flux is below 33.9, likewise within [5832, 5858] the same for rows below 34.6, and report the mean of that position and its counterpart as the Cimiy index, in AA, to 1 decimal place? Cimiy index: 5899.0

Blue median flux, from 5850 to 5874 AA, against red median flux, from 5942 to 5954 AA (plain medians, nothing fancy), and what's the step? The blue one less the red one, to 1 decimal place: -1.3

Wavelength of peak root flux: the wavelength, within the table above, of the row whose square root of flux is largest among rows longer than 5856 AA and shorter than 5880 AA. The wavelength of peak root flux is 5872 AA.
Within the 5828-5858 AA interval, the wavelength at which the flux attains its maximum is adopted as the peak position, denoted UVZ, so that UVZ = 5845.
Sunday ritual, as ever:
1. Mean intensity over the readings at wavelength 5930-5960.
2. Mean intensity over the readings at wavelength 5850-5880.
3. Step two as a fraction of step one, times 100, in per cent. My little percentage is 101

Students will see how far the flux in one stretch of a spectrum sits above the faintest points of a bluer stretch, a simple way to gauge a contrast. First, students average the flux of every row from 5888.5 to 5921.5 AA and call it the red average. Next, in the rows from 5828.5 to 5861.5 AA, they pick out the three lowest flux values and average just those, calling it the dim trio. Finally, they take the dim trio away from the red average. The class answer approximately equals -0.1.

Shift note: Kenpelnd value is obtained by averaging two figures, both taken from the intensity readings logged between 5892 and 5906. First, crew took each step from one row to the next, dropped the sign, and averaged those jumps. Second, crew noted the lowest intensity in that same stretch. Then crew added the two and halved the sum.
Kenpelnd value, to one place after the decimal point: 17.2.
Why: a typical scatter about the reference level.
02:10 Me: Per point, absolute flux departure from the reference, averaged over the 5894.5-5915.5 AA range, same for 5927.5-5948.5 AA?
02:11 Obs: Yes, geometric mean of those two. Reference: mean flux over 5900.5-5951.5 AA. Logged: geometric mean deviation 1.0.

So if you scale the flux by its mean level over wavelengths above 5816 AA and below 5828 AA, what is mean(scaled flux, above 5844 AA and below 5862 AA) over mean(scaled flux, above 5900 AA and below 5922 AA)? 1.09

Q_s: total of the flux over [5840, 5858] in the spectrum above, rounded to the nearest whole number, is 221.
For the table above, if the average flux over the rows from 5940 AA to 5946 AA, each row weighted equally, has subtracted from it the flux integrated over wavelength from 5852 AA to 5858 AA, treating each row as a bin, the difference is -172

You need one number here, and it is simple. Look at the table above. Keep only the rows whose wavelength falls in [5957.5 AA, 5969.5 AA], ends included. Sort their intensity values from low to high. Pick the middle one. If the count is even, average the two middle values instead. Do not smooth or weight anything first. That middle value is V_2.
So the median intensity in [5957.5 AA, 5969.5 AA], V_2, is 33.3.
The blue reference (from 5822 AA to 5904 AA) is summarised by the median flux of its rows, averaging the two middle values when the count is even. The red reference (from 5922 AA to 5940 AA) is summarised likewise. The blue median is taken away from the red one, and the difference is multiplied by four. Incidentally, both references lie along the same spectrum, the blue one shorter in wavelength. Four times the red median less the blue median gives -0.8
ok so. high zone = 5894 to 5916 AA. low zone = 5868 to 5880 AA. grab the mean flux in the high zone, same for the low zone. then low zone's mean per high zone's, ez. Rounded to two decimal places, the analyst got 1.04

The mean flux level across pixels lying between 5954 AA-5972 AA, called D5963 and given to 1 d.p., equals 33.9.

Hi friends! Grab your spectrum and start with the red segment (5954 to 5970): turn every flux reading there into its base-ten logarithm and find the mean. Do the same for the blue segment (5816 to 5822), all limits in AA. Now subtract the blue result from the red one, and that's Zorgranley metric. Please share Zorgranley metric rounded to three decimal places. -0.004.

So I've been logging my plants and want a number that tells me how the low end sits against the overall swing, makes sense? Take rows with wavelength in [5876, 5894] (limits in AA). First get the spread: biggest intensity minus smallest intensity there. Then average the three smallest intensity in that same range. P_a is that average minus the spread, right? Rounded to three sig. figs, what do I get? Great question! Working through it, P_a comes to 14.5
